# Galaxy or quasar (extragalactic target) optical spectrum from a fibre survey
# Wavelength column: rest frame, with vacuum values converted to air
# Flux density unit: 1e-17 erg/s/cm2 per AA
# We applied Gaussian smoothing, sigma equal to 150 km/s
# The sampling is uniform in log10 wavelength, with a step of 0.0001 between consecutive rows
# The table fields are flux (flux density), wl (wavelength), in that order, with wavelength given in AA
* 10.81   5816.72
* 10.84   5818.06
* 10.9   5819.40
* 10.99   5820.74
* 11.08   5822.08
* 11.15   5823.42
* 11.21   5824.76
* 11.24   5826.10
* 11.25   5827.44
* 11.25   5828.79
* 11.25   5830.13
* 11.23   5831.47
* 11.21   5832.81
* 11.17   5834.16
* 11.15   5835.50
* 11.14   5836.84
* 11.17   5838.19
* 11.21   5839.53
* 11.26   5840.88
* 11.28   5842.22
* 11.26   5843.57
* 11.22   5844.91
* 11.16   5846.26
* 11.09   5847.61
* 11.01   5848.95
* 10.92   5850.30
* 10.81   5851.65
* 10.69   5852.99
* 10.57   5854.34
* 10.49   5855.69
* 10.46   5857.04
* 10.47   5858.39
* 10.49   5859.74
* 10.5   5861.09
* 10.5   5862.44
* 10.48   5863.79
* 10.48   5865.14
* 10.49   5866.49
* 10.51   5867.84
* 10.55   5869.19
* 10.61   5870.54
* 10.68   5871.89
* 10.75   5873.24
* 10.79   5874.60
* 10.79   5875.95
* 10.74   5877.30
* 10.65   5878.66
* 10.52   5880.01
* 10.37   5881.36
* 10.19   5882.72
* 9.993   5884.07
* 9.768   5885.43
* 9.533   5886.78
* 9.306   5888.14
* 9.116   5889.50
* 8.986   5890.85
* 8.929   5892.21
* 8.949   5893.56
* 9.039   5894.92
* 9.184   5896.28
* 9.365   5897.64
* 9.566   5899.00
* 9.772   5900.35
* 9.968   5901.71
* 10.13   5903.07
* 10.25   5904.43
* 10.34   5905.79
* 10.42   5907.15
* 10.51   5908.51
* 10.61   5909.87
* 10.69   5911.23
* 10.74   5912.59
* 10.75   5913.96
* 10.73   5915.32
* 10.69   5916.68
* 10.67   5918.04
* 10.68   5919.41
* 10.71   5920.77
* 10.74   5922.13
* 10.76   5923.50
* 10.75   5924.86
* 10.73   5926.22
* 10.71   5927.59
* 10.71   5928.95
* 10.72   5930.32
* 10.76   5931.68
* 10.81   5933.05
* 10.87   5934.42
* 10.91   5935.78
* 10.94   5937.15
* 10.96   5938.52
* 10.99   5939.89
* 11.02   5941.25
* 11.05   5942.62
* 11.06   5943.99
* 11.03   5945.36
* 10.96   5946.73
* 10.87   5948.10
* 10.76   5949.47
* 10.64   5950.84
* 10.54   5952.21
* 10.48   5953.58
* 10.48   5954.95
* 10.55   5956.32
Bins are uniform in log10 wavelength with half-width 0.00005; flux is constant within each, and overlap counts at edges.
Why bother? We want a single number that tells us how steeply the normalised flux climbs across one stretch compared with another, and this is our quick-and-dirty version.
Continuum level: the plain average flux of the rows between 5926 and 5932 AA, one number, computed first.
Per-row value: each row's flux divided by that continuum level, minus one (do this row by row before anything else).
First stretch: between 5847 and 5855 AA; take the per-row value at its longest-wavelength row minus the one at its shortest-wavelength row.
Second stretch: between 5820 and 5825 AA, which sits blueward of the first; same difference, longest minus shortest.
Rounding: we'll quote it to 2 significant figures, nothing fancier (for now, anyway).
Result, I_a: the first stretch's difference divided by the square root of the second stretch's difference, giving -0.34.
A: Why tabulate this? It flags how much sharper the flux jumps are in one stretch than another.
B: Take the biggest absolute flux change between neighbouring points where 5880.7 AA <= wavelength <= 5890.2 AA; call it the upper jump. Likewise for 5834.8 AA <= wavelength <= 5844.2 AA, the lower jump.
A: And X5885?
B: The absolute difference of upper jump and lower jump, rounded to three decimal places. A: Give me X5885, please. 0.185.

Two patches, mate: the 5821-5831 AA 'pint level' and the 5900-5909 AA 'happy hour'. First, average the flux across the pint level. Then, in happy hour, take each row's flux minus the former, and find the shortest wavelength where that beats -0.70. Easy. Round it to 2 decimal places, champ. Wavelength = 5908.51 AA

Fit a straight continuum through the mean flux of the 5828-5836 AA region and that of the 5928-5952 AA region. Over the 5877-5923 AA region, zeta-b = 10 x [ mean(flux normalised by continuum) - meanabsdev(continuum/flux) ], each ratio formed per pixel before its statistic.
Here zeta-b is 8.51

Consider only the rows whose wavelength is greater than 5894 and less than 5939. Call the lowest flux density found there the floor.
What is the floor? 9.039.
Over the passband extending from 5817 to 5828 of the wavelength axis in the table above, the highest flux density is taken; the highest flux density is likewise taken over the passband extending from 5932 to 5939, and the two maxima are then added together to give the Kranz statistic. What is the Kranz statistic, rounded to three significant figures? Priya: 22.2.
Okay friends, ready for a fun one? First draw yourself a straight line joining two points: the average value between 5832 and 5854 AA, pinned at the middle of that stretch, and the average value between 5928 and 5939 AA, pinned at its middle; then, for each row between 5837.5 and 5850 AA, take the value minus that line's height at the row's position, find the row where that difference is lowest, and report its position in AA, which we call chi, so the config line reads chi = 5848.95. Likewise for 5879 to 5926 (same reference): 5892.21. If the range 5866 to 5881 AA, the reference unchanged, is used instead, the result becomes 5866.49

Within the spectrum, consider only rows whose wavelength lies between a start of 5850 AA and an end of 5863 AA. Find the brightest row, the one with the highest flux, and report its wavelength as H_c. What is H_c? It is 5850.30 AA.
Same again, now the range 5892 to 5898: 5897.64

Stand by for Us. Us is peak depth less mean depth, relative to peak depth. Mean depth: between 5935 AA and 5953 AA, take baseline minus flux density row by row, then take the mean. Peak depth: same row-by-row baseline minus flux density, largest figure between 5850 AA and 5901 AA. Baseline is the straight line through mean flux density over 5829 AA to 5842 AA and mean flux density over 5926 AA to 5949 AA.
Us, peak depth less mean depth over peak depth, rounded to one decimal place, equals 1.0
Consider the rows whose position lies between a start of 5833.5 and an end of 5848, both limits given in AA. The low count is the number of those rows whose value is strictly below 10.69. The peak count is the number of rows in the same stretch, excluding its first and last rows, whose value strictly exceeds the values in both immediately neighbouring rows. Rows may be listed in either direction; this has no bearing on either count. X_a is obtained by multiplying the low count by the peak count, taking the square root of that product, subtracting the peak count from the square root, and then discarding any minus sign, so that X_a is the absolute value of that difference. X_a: 1.00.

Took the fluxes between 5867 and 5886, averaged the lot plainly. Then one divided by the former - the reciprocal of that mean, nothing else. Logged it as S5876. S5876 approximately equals 0.0953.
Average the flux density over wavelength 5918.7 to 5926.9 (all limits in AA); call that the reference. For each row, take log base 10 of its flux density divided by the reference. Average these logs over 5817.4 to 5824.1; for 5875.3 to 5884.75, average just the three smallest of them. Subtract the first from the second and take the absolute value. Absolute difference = 0.033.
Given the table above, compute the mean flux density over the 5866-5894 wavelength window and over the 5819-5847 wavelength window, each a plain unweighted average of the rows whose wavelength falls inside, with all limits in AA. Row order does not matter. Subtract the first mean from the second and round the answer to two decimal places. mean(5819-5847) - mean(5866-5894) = 1.07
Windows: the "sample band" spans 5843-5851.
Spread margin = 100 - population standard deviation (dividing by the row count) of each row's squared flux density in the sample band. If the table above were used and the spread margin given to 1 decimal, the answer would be 97.4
